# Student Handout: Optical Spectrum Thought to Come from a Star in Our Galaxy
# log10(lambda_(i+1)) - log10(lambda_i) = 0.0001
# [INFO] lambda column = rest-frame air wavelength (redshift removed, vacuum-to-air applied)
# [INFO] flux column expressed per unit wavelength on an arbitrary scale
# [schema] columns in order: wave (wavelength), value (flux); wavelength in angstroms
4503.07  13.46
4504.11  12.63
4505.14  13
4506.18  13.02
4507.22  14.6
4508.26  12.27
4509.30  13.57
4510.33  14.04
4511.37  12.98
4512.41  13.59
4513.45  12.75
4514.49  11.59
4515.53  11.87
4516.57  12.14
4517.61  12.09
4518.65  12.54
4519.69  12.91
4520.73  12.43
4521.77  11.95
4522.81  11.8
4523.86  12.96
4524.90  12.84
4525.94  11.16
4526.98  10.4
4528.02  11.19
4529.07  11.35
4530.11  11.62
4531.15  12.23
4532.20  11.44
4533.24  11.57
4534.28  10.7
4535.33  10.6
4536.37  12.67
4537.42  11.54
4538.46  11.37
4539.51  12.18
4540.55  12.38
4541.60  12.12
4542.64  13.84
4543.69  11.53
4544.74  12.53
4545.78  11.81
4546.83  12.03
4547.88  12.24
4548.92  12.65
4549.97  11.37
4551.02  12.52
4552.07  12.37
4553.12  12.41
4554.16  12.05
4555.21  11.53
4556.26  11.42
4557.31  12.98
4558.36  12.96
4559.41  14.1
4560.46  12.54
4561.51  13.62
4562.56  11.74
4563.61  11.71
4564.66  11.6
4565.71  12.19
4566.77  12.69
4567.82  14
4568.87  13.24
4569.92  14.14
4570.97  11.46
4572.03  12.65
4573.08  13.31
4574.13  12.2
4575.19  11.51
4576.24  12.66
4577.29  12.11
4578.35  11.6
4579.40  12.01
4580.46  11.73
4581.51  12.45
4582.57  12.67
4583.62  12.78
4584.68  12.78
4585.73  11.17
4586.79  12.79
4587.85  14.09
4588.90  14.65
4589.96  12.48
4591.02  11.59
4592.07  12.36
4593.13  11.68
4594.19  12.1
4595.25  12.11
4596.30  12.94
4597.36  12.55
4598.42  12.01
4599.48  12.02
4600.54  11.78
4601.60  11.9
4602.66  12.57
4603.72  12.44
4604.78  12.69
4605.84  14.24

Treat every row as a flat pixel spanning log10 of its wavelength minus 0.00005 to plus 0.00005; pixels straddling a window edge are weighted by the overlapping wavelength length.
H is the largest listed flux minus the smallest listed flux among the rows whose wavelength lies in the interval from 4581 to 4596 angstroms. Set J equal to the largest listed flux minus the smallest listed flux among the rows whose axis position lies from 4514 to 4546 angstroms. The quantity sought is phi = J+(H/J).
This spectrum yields 4.45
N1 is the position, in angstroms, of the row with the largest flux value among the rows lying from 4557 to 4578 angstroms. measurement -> 4569.92 angstroms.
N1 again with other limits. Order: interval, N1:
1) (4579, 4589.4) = 4588.90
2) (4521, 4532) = 4523.86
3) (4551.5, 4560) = 4559.41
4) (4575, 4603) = 4588.90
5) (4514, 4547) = 4542.64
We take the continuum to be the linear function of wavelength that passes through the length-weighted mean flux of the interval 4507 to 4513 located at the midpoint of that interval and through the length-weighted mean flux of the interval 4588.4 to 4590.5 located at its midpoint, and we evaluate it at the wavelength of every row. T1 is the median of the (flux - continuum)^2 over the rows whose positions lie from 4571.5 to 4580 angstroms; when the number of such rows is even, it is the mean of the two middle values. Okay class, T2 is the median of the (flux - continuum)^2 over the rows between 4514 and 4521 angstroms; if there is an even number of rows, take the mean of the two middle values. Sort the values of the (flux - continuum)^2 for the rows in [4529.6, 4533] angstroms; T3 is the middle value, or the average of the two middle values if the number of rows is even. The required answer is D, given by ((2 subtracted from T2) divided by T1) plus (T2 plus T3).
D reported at 5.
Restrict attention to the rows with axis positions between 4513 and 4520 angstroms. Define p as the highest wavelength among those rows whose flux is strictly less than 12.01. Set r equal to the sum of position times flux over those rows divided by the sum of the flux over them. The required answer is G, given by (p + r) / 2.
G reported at 4516.1 angstroms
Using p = 4515.53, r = 4516.6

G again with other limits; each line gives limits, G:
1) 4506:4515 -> 4512.4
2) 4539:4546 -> 4544.2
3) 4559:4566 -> 4563.6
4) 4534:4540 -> 4537.7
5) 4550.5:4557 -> 4554.9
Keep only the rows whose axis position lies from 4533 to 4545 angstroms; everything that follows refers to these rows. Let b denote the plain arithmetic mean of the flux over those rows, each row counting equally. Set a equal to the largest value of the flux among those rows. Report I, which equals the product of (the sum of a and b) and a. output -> 357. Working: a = 13.84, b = 11.9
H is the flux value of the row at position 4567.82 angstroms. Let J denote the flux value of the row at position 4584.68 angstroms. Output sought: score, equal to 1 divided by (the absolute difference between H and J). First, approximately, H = 14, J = 12.78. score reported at 0.8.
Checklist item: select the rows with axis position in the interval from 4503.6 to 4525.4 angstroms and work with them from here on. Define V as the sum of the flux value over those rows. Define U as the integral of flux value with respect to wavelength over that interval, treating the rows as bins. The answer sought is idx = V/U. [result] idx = 0.96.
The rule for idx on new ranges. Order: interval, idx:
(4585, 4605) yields 0.95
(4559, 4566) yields 1.00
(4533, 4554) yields 0.95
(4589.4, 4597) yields 0.92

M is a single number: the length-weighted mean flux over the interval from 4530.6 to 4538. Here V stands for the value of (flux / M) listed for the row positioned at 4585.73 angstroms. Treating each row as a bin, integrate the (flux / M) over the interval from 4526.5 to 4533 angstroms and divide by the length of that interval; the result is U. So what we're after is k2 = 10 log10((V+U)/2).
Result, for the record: -0.10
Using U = 0.99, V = 0.97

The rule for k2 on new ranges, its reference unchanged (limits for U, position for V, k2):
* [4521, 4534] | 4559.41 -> 0.49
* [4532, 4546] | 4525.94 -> 0.00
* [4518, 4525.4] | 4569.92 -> 0.62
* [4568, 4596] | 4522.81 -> 0.22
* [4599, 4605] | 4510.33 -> 0.56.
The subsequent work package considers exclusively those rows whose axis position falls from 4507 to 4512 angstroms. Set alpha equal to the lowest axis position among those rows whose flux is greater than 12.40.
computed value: 4507.22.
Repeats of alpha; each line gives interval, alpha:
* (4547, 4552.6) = 4548.92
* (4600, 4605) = 4602.66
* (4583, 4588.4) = 4583.62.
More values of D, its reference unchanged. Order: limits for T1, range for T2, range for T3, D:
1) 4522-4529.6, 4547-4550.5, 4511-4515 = 2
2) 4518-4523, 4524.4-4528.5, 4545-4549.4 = 10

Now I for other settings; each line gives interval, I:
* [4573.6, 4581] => 312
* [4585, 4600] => 397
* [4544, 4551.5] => 314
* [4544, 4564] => 373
